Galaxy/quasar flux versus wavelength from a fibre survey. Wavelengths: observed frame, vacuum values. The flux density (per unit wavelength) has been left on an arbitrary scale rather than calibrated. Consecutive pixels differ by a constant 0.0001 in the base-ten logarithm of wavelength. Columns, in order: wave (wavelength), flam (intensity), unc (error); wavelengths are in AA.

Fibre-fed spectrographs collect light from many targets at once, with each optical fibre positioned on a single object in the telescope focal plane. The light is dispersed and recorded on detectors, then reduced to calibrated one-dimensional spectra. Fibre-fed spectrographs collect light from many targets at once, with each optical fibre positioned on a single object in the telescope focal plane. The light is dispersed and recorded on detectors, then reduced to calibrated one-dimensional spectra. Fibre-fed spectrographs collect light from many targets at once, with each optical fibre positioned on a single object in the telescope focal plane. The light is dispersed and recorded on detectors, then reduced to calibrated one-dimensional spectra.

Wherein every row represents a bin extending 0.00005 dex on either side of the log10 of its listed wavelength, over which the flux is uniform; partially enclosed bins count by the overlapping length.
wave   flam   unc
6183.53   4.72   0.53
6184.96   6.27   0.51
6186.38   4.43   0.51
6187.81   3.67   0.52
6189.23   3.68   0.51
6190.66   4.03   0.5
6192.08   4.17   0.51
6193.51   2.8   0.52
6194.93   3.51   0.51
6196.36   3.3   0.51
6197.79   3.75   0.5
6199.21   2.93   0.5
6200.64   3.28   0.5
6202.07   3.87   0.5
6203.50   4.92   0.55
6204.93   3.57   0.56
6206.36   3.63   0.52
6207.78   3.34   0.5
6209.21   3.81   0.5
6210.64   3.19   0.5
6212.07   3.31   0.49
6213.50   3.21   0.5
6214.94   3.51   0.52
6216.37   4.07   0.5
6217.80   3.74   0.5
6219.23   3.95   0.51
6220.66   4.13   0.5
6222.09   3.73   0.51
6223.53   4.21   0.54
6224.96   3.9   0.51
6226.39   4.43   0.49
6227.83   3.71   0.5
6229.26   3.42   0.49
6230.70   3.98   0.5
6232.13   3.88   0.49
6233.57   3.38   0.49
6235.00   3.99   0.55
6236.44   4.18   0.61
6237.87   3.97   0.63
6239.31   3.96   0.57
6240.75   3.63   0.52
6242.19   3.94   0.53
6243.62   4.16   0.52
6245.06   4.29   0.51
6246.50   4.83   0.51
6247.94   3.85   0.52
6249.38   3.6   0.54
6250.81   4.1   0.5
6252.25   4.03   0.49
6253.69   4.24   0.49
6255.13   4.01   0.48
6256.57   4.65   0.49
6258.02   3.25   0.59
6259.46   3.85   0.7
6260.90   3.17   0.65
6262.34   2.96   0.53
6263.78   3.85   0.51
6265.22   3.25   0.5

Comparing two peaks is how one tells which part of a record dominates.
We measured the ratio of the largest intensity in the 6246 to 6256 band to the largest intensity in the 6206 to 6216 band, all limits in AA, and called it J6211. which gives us 1.27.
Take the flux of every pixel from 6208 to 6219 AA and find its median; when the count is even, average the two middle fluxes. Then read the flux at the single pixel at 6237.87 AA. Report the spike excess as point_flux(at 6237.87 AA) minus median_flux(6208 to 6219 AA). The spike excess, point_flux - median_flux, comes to 0.46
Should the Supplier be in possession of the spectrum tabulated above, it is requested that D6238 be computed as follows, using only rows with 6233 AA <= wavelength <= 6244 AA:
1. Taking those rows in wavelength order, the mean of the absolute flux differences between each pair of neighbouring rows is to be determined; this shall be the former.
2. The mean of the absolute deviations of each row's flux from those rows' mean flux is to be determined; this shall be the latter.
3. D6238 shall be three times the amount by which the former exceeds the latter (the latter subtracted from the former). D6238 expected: 0.2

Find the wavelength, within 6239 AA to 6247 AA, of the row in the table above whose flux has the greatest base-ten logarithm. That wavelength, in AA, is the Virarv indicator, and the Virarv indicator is 6246.50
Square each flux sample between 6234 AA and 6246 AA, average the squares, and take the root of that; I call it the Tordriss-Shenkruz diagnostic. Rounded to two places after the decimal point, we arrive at 4.02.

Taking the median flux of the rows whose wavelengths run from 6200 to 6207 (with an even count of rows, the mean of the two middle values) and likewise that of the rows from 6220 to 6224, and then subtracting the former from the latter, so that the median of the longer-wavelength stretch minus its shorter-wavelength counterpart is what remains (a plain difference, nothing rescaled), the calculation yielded 0.5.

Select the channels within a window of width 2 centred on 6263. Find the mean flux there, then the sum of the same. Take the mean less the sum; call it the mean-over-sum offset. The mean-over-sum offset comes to -3.4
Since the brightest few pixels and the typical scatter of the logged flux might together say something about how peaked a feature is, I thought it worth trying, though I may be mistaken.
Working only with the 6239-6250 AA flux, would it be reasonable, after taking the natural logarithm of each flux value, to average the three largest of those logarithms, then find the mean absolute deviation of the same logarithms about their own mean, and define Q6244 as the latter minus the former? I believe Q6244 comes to -1.41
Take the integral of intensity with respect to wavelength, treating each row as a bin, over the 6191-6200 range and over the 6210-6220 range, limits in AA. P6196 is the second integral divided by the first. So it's 1.2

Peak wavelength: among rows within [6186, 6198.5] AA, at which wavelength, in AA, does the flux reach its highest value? 6186.38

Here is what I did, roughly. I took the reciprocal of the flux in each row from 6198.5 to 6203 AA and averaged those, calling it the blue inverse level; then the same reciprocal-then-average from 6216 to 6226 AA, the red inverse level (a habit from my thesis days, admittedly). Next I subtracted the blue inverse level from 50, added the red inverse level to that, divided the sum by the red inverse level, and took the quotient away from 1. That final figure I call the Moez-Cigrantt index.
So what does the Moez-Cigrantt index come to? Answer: -197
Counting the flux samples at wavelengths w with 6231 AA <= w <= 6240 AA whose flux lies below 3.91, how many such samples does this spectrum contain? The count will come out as 2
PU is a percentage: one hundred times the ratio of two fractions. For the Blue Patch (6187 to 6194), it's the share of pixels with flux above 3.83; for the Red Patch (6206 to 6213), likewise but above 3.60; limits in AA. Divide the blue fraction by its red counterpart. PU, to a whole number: 100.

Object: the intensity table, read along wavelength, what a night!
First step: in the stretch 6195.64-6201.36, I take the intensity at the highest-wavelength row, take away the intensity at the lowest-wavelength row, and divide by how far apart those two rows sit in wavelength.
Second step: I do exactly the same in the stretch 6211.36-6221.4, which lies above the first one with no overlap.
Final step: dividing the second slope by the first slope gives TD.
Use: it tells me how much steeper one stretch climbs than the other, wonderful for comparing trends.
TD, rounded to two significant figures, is -20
